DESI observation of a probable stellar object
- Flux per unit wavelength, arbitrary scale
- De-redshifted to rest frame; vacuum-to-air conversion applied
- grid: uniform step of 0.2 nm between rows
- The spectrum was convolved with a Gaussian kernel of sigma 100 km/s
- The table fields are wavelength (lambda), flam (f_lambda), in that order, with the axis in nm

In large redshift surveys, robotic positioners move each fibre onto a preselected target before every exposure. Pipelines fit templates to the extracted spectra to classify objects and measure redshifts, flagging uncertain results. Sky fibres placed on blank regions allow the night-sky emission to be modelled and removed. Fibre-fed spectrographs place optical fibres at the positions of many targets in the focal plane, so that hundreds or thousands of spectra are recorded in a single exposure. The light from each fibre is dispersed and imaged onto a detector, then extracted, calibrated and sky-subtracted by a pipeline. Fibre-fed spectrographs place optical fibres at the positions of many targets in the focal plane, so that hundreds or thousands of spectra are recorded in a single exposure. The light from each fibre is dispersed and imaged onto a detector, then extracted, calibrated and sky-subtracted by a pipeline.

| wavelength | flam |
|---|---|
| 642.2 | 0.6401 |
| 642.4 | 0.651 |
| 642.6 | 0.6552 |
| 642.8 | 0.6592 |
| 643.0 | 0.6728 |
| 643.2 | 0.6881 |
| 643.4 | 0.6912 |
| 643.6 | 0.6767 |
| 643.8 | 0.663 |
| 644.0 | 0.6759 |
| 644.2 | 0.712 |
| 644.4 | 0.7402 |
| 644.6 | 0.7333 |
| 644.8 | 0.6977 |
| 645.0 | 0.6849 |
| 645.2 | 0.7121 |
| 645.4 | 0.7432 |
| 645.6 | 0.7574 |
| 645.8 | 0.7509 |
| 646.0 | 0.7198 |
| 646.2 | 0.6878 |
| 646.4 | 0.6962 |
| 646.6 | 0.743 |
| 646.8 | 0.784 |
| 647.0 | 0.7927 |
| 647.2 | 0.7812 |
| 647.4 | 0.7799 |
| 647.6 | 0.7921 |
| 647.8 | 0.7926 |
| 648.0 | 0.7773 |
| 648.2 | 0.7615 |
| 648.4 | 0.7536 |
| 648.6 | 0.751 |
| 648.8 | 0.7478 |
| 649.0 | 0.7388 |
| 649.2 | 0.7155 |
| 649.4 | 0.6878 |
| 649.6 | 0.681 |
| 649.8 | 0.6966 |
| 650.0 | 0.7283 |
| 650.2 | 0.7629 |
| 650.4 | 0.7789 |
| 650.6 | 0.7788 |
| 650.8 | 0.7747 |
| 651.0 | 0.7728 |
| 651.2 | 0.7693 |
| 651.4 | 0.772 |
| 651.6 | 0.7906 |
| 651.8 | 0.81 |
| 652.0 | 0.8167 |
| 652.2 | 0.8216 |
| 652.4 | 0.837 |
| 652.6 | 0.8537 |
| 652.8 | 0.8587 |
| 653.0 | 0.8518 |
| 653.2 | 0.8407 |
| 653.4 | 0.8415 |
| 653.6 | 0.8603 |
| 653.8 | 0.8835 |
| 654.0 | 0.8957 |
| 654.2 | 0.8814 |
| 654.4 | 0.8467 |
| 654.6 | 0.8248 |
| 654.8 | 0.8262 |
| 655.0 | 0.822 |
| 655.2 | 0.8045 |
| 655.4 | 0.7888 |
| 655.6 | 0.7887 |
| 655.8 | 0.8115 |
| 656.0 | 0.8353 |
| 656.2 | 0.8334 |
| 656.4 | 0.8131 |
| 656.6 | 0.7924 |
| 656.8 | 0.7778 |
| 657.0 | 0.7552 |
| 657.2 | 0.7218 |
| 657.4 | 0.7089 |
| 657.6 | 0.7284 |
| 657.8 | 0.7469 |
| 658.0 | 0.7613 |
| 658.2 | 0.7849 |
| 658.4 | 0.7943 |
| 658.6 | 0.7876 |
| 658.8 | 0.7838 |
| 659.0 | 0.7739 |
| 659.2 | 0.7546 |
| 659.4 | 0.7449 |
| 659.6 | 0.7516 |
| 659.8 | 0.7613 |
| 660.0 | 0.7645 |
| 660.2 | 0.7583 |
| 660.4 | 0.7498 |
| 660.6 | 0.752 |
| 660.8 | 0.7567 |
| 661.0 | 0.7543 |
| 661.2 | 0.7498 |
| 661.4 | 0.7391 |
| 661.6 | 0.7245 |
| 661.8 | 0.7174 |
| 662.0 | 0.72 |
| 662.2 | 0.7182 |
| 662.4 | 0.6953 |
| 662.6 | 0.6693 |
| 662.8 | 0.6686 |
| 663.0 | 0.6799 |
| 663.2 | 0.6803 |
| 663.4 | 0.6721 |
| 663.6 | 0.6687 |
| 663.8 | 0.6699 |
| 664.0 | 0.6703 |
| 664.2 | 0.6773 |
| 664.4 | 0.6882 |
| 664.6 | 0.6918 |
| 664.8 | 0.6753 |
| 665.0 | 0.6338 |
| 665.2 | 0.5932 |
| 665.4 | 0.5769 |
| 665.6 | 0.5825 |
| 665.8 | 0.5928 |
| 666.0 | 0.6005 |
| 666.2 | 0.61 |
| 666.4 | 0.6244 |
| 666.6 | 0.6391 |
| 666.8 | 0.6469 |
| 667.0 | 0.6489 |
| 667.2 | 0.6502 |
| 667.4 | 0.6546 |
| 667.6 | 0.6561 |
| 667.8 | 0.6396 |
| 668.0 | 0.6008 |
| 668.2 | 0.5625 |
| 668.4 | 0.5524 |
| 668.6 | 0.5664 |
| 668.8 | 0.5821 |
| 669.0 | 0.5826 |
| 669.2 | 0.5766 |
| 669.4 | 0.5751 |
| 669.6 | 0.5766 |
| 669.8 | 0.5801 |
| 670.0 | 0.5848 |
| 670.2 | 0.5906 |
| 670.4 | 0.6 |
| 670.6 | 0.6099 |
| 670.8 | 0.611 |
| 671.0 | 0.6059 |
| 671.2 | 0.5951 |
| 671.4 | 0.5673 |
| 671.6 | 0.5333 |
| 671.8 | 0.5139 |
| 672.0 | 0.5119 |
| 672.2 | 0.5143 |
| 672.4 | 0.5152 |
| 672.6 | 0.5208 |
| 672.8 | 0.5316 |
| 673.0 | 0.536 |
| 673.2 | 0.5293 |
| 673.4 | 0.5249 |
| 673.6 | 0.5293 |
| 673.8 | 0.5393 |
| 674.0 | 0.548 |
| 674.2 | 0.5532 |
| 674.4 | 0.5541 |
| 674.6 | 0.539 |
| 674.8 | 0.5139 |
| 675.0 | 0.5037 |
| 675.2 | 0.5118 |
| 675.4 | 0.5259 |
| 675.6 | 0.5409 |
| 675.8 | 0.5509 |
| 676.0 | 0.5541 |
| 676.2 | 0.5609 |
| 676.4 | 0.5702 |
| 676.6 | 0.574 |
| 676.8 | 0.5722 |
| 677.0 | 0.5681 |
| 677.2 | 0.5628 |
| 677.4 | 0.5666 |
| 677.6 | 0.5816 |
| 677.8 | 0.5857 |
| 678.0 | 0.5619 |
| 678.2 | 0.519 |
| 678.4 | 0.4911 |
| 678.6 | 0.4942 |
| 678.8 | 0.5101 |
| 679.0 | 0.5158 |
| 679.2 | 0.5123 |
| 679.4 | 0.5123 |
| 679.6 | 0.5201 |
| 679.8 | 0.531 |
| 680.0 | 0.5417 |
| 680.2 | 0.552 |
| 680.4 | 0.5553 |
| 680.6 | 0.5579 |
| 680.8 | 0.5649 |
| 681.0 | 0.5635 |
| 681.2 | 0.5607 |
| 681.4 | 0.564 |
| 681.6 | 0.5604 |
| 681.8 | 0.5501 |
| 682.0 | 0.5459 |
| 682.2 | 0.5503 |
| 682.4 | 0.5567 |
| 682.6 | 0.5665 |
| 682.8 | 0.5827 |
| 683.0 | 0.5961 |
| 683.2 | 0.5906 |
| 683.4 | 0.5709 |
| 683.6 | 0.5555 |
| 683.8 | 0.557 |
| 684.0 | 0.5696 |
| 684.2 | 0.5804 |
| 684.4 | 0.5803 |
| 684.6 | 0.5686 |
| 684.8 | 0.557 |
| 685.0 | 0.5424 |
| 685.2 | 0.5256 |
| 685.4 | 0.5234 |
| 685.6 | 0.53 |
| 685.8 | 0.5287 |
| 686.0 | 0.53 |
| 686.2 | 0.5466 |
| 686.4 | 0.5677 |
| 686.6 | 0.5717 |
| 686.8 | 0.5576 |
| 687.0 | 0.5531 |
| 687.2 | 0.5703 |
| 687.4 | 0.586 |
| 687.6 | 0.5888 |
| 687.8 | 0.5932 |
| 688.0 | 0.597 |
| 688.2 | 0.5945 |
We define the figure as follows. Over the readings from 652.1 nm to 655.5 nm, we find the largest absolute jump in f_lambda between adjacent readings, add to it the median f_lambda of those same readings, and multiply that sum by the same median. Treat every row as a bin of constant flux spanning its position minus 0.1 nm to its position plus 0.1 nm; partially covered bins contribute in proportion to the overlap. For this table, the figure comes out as 0.74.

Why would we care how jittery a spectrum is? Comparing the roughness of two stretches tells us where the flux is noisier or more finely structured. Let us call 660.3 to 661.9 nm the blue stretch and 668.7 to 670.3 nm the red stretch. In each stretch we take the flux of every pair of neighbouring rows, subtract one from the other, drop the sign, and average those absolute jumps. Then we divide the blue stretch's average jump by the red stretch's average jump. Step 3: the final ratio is 2.0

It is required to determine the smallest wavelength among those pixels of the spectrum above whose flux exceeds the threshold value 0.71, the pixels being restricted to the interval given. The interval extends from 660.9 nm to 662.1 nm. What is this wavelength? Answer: 661.0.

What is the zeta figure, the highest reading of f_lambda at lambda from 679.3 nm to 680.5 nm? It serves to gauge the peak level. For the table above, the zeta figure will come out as 0.5553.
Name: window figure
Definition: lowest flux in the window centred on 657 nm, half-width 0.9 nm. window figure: 0.7089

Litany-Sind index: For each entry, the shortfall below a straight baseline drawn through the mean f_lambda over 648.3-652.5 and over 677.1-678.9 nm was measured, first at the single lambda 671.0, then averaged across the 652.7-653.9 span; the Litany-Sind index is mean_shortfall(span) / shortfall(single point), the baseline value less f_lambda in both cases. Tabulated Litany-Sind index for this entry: 14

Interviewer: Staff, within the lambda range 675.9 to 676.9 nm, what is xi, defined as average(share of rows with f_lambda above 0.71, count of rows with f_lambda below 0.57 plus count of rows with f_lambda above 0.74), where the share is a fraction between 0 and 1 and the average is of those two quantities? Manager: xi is 1.0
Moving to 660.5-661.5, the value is 2.5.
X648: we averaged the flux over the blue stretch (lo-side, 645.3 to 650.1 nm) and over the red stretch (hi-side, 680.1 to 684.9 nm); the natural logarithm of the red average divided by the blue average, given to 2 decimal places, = -0.28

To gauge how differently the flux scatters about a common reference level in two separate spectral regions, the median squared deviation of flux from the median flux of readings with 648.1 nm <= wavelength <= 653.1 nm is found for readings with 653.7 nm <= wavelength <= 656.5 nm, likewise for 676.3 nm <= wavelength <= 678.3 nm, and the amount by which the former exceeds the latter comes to -0.038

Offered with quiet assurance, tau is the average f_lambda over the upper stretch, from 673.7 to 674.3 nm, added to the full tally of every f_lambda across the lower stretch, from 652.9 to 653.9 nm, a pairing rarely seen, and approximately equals 4.8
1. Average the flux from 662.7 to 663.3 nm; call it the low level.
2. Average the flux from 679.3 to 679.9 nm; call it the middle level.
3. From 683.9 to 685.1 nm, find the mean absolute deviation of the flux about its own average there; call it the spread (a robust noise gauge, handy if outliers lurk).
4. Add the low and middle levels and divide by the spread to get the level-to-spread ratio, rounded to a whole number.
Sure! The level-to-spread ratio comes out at 108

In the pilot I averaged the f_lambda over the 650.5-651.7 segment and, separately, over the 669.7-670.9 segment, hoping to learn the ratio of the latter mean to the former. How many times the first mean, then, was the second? 0.77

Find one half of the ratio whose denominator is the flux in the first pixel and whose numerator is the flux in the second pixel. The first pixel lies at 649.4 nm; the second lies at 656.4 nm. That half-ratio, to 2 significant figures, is 0.59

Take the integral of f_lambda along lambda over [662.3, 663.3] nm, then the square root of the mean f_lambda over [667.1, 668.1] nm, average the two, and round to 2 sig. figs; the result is 0.74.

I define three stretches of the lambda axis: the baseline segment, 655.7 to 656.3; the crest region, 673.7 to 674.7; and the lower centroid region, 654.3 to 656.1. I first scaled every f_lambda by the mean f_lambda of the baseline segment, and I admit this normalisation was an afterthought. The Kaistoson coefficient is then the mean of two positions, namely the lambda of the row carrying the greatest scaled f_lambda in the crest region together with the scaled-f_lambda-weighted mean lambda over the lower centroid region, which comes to 664.80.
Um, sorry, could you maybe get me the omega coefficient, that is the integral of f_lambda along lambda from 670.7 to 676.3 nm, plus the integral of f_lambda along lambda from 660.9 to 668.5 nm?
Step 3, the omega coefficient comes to 8.0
